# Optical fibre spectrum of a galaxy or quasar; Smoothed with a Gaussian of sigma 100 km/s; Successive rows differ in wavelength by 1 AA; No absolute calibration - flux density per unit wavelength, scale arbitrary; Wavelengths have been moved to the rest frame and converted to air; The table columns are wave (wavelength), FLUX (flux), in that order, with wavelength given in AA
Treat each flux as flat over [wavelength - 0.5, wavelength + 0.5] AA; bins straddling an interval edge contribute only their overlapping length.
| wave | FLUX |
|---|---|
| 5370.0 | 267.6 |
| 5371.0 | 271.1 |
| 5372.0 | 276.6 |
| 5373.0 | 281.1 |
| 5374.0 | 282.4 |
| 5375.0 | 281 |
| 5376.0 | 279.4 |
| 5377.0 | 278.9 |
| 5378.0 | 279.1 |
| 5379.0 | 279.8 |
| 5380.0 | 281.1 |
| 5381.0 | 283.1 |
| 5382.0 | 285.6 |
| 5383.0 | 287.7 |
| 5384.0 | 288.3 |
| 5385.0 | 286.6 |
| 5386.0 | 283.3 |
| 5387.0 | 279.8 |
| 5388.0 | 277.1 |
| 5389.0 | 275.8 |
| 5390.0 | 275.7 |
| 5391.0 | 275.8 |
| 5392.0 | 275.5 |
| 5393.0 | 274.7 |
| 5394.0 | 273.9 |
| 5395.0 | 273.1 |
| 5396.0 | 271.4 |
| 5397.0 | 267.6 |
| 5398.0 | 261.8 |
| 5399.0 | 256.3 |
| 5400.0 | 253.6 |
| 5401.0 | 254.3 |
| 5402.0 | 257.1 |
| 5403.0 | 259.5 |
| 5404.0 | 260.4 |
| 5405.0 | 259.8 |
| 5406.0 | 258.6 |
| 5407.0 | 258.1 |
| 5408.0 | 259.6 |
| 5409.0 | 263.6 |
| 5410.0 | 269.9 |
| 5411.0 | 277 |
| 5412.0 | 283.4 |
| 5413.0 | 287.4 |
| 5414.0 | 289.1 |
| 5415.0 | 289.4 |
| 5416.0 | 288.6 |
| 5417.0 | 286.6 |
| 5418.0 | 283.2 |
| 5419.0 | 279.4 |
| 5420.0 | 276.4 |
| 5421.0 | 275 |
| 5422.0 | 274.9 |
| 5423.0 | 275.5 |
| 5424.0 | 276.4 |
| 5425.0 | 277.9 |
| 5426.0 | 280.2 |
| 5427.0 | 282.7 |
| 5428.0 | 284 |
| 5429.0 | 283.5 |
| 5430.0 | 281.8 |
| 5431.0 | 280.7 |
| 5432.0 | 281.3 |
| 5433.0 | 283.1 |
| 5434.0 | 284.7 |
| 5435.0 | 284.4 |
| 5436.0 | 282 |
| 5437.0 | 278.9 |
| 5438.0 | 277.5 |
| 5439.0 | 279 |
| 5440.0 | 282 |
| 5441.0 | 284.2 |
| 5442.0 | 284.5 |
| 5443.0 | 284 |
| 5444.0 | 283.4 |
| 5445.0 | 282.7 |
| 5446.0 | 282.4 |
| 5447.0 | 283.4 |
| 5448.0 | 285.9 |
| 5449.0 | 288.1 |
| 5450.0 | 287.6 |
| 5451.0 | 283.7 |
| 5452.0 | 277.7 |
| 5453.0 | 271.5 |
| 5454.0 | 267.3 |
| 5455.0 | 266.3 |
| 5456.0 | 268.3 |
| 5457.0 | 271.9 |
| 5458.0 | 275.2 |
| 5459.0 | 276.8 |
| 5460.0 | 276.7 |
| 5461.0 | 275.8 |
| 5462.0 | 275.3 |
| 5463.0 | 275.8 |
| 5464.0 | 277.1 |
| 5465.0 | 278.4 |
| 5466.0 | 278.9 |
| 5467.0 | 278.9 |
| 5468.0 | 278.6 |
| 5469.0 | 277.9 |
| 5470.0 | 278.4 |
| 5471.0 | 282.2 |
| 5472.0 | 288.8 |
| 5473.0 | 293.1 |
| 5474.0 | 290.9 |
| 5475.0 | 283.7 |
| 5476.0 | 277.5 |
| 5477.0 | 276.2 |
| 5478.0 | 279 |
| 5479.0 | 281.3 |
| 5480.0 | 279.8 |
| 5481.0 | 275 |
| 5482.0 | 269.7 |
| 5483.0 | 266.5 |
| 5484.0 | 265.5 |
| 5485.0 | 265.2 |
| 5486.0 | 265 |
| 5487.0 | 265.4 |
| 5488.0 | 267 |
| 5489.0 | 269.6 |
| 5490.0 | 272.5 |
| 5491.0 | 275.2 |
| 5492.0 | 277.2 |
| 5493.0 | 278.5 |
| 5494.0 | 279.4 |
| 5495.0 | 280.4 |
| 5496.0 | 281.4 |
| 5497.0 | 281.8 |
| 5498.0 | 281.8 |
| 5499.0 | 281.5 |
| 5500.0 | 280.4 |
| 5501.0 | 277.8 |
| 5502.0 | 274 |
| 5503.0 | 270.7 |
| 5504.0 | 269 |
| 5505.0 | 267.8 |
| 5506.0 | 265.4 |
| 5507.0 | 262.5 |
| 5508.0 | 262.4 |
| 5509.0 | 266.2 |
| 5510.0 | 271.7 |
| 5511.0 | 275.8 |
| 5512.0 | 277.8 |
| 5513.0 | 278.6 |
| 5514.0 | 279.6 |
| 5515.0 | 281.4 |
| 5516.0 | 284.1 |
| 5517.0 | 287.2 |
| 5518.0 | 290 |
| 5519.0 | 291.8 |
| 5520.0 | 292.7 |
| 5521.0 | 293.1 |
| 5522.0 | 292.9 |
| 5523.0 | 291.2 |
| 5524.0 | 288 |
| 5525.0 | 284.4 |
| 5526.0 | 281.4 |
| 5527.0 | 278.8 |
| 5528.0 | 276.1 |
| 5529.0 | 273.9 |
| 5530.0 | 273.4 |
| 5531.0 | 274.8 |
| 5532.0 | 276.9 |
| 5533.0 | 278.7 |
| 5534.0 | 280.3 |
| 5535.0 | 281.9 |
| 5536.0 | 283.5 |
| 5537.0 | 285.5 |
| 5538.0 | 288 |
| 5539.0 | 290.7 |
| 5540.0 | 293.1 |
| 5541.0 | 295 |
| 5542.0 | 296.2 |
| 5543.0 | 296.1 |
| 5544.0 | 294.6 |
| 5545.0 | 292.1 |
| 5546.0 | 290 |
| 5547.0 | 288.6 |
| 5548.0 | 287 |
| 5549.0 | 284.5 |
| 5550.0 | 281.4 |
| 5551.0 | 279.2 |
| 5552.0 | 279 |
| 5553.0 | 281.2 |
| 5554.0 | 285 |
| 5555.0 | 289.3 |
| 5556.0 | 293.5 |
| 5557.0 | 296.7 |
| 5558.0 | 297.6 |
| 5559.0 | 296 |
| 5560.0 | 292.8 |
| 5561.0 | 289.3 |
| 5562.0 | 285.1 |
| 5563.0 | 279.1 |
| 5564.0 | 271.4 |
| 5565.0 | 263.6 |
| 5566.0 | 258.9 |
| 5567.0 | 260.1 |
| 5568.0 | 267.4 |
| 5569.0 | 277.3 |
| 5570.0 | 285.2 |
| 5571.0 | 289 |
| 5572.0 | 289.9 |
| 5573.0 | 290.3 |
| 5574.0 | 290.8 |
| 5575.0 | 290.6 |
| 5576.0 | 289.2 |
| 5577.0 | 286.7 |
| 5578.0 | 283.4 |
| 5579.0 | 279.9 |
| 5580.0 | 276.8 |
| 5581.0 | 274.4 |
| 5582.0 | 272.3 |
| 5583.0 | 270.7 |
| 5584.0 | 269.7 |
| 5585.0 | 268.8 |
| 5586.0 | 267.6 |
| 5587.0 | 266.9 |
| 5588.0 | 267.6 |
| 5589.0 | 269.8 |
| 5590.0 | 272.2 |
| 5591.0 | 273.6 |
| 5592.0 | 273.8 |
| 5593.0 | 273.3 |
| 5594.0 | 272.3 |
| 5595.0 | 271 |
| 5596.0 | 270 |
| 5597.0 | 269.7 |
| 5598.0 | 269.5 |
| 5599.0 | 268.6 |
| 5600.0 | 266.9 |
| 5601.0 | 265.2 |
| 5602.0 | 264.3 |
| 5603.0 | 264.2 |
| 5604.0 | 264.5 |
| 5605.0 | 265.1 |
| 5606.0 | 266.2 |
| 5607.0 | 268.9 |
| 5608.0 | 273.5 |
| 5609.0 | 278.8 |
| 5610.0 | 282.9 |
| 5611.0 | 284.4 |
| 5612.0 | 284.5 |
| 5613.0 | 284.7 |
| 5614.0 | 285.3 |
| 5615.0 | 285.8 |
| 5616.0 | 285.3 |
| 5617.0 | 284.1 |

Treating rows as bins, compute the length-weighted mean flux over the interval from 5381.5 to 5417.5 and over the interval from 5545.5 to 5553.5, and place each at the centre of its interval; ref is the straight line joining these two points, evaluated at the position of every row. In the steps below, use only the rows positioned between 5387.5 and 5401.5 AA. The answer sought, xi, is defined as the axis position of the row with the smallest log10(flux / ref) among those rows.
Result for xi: 5400.0 AA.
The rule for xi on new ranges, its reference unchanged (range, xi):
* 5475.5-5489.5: 5486.0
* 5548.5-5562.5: 5552.0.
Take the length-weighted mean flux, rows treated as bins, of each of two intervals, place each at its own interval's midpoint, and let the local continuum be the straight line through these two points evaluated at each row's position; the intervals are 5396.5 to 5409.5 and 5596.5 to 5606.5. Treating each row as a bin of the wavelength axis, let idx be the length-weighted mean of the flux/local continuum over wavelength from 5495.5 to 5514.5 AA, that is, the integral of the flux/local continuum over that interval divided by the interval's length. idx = 1.04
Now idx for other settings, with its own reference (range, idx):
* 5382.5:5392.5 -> 1.08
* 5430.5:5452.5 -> 1.08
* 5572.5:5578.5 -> 1.09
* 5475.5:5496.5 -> 1.04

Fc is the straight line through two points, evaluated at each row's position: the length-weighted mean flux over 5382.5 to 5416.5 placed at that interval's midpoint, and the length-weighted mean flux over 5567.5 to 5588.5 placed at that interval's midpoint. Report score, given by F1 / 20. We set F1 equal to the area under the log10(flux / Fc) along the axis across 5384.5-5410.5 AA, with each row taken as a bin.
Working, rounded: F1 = -0.19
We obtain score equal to -0.009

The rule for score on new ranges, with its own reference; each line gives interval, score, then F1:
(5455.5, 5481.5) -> 0.008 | 0.17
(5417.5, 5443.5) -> 0.015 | 0.30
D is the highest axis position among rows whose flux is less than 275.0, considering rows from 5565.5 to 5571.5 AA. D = 5568.0 AA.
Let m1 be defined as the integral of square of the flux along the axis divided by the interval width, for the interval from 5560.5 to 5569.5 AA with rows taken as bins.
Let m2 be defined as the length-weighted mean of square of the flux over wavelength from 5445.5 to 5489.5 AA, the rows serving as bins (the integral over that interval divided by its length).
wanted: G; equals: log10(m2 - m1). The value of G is 3.37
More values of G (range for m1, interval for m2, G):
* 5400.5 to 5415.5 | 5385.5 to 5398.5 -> 3.48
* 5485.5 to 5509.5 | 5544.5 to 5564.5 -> 3.89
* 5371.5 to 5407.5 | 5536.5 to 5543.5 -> 4.03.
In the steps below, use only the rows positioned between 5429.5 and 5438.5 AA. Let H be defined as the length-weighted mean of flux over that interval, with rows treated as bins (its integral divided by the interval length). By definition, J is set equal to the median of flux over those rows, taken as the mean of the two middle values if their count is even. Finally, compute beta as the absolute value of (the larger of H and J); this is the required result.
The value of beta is 282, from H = 281.6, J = 282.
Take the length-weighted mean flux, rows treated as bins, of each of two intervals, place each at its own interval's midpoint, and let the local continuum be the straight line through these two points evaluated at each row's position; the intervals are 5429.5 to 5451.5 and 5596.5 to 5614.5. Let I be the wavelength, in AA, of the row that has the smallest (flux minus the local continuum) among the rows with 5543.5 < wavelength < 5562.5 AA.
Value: 5552.0 AA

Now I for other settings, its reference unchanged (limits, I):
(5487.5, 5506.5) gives 5506.0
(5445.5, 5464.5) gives 5455.0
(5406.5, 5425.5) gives 5407.0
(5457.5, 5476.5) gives 5458.0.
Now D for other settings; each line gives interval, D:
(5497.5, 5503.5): 5503.0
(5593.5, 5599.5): 5599.0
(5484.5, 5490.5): 5490.0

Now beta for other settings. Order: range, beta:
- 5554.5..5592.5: 279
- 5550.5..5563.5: 289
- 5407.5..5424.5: 279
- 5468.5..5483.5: 280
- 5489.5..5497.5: 279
